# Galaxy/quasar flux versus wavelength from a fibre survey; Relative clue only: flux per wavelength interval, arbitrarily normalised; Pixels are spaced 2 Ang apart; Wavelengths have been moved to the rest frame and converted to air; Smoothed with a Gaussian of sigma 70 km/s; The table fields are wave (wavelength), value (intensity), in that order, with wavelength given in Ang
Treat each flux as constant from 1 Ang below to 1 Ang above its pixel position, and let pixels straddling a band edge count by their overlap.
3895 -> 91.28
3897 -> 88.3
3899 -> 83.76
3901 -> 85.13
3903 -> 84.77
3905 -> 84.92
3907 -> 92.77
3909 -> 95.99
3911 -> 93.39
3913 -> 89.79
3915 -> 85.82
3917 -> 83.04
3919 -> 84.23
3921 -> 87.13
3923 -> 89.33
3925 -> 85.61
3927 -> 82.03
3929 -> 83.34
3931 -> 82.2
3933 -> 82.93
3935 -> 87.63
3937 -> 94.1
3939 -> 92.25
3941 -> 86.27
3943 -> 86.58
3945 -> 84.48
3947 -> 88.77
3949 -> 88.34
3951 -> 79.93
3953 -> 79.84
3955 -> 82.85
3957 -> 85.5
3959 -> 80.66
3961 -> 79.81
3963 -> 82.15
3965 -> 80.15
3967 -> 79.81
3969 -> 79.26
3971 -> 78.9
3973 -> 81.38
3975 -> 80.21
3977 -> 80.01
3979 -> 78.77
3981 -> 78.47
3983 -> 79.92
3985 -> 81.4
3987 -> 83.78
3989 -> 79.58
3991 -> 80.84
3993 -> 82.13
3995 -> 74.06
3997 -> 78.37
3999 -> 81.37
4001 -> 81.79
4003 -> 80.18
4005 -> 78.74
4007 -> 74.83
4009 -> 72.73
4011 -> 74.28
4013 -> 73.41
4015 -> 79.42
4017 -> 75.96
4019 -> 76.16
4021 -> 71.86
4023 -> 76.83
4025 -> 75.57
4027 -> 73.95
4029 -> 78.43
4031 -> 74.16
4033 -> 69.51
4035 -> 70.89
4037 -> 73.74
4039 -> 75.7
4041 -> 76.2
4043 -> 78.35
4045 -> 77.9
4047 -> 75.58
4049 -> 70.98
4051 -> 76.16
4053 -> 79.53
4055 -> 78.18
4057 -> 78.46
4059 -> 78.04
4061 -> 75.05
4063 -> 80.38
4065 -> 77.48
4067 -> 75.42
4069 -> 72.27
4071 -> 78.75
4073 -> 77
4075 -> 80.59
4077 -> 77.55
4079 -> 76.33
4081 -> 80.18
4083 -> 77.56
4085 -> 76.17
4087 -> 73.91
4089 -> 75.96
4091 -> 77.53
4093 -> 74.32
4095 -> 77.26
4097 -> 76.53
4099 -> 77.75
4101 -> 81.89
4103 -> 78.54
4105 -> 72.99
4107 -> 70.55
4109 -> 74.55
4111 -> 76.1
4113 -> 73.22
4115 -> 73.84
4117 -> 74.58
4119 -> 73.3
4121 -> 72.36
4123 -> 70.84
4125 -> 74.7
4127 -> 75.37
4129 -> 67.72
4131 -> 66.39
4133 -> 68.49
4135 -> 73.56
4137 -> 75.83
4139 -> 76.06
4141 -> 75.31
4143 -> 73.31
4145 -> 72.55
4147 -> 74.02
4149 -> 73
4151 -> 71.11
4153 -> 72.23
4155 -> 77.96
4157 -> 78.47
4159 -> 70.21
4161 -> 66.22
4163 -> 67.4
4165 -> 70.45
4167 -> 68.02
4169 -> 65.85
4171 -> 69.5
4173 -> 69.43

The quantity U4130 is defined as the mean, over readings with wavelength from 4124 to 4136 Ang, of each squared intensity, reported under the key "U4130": 5059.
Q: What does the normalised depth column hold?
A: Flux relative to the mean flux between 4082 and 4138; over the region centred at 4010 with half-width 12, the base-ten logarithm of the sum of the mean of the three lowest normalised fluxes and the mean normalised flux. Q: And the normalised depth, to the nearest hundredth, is 0.30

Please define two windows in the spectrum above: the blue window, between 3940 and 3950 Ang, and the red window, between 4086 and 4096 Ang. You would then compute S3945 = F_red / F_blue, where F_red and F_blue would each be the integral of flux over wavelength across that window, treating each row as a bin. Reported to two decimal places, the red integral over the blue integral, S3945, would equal 0.87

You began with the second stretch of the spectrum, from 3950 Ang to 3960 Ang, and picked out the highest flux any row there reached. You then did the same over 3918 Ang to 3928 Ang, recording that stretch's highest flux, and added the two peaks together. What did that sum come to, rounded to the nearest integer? 175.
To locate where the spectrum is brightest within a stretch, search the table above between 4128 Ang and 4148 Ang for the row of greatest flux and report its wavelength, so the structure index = 4139 Ang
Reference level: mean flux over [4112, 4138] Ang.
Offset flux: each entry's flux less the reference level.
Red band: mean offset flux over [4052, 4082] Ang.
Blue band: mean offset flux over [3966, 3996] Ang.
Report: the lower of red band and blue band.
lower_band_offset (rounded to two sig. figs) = 5.4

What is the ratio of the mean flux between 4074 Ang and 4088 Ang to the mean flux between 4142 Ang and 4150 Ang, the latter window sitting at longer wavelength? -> 1.06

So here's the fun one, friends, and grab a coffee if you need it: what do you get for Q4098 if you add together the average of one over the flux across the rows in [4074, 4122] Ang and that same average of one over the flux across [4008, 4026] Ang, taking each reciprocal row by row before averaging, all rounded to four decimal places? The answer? 0.0265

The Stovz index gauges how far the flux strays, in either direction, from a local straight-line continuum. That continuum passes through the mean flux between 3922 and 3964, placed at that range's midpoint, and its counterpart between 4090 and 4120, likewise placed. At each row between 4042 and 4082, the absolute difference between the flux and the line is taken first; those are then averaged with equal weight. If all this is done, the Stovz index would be 2.0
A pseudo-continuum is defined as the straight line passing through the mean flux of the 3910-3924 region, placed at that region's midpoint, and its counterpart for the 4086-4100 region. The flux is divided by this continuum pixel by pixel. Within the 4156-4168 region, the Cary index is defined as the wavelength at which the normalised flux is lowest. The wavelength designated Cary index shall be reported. 4161 Ang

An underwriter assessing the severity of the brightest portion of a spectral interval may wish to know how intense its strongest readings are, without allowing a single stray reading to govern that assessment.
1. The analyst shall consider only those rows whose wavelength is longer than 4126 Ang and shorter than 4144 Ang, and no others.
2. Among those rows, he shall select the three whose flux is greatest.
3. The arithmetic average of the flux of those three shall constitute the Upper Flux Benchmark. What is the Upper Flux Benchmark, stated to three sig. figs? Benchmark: 75.8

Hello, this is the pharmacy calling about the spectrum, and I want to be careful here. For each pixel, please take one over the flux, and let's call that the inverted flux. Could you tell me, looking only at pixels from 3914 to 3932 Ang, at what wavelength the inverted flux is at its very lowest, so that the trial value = 3923 Ang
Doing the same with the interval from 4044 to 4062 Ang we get 4053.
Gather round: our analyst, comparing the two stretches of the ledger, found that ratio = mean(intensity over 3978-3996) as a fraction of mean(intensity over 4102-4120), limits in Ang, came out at 1.08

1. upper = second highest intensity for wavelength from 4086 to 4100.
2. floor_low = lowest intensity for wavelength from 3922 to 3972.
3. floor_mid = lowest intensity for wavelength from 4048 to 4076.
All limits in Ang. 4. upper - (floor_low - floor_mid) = 69.6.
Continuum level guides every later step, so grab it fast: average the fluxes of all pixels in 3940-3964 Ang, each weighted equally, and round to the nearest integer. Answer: 84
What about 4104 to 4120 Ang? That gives 74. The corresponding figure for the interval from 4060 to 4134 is 75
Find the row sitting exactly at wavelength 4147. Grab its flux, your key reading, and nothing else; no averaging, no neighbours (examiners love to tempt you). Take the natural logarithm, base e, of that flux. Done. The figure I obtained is 4.30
